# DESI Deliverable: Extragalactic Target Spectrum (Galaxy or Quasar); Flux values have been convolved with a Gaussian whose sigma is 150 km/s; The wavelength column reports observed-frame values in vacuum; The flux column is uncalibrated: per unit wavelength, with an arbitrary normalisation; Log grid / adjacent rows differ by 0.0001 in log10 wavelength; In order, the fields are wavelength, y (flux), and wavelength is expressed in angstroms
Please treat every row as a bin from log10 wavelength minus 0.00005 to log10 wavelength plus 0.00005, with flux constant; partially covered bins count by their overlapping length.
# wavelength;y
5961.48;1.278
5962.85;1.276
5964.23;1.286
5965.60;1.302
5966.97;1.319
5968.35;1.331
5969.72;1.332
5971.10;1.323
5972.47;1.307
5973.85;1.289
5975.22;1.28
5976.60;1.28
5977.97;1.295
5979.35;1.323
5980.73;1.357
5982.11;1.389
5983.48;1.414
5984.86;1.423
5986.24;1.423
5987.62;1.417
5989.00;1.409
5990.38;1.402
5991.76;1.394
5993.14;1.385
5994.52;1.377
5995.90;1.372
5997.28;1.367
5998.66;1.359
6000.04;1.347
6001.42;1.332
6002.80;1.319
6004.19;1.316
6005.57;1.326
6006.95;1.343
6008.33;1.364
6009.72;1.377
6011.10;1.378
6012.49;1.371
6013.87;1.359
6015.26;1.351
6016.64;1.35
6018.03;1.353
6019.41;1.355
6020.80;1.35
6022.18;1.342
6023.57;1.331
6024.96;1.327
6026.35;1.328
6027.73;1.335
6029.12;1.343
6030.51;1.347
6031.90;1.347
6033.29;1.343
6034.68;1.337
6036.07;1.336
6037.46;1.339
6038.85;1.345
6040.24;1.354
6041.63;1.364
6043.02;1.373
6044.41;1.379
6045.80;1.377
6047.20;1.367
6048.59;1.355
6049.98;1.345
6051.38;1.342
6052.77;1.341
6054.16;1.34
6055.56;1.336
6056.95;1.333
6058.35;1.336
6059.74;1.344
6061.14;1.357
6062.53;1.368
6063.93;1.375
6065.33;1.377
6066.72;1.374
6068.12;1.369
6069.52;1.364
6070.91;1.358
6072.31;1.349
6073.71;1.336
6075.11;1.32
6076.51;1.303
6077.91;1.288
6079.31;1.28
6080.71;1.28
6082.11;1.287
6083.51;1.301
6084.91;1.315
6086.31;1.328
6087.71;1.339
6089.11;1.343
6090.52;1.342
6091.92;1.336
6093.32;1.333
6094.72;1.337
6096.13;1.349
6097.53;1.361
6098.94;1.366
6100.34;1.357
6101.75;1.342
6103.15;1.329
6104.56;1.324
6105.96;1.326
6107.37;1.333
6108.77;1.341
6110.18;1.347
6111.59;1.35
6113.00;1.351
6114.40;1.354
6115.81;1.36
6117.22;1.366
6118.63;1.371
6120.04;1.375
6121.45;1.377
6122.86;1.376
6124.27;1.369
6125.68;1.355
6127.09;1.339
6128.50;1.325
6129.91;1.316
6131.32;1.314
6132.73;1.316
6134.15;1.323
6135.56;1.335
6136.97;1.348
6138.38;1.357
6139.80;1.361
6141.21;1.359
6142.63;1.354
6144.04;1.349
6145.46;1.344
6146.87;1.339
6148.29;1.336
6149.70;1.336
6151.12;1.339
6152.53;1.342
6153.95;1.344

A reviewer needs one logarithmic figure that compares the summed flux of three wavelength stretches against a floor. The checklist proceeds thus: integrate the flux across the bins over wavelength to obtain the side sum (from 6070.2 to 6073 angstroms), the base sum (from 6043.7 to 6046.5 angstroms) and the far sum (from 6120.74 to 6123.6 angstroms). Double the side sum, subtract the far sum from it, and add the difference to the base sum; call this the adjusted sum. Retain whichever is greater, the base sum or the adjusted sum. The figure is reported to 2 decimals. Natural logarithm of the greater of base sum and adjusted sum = 2.02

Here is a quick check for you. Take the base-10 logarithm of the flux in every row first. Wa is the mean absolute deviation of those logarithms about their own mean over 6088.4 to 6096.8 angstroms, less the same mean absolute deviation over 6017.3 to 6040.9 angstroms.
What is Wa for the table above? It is -0.0008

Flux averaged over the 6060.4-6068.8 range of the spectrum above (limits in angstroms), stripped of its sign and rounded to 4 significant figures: 1.370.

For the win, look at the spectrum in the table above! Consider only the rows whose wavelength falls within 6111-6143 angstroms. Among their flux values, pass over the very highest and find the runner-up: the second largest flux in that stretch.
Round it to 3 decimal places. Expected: 1.376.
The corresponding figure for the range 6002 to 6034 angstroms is 1.377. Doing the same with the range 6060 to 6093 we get 1.375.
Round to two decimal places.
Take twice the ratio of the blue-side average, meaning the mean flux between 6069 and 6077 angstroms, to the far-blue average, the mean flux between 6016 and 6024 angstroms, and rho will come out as 1.99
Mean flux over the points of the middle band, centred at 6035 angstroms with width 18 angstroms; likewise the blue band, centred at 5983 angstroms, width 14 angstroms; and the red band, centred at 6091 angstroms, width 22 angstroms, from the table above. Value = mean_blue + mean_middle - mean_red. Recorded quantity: 1.39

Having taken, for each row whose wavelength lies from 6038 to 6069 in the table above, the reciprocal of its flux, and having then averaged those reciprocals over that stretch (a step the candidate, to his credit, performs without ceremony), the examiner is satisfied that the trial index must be 0.737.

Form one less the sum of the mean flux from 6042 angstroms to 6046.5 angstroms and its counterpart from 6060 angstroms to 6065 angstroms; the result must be -1.74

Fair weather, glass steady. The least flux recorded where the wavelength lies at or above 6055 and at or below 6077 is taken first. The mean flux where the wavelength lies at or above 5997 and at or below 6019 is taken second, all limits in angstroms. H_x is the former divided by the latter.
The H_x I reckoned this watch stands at 0.965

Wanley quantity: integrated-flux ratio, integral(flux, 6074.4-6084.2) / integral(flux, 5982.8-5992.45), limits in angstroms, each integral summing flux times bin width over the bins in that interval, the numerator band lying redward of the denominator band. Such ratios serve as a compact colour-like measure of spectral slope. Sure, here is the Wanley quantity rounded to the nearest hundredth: 0.93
